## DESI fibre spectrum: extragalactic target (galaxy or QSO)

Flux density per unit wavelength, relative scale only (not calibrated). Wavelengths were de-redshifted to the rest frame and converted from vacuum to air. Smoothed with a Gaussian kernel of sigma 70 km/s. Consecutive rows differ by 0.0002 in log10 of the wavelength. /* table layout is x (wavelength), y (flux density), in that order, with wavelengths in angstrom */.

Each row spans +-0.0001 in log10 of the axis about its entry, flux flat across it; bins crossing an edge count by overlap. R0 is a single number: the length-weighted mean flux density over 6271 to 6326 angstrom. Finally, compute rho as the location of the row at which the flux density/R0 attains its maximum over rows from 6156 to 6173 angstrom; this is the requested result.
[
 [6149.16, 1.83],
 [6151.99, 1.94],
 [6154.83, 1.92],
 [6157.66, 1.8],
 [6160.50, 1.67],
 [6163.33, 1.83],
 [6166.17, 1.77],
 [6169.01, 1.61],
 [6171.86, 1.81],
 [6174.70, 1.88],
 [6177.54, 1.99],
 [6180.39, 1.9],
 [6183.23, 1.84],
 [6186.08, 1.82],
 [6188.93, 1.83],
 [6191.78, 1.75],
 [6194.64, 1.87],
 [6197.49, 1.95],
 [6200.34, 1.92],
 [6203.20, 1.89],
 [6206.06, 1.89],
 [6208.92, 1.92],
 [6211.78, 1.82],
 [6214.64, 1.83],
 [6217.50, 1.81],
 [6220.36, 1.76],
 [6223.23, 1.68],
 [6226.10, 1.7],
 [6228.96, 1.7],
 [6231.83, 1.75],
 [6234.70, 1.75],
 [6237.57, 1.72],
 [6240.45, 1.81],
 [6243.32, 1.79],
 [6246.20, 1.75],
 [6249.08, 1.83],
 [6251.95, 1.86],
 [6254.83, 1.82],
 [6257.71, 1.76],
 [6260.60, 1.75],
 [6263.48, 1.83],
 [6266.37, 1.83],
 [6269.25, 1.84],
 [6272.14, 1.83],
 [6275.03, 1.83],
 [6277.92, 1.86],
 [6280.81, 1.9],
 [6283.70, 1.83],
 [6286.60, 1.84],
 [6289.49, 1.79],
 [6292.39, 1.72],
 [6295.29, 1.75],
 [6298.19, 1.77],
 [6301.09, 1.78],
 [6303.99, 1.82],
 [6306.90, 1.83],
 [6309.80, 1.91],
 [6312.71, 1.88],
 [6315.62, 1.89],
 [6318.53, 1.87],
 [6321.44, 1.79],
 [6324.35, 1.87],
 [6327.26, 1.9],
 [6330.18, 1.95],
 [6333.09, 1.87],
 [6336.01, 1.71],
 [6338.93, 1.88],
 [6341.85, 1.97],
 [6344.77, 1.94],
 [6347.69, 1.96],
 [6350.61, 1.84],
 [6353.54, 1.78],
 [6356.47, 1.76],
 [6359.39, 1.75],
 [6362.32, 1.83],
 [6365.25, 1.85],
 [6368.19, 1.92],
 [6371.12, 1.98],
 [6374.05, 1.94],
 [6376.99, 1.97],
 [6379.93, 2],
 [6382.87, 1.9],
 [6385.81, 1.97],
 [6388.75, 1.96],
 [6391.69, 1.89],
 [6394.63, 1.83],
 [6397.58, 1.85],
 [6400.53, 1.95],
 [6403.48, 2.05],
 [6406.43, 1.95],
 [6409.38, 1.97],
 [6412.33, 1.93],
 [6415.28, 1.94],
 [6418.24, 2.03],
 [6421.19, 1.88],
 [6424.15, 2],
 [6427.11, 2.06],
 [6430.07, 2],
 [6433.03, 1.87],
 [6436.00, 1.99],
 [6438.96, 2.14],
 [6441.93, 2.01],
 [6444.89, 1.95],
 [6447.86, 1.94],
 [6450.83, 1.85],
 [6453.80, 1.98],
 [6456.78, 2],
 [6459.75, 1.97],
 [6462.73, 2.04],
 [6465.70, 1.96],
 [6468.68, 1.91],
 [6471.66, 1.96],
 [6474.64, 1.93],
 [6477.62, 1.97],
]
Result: 6163.33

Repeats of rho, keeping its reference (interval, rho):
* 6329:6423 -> 6403.48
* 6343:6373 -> 6371.12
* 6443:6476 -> 6462.73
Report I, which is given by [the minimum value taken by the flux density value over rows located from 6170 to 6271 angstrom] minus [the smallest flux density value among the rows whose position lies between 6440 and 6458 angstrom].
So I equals -0.17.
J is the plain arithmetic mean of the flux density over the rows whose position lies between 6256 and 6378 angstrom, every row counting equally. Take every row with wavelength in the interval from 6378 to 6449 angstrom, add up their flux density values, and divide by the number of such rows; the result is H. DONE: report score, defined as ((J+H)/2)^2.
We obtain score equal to 3.62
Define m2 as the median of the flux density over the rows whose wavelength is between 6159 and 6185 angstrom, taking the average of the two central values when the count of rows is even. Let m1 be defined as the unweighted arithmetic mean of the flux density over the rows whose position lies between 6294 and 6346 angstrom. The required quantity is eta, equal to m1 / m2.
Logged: 1.01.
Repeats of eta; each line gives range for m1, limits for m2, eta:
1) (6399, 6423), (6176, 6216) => 1.04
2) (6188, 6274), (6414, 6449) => 0.91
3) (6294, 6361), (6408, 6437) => 0.93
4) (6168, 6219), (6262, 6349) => 1.01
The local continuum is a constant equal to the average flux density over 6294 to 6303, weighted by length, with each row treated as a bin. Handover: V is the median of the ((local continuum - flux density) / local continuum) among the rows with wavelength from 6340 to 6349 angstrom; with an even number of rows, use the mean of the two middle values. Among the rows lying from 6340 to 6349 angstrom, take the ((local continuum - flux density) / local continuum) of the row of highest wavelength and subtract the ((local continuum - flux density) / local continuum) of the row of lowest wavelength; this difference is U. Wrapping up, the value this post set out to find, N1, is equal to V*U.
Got -0.0006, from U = 0.01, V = -0.107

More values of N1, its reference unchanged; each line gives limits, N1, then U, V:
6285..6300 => 0.0000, 0.04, 0.000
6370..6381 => 0.0013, -0.01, -0.116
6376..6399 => -0.0061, 0.07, -0.090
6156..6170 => 0.0000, 0.11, 0.000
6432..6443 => 0.0103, -0.08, -0.130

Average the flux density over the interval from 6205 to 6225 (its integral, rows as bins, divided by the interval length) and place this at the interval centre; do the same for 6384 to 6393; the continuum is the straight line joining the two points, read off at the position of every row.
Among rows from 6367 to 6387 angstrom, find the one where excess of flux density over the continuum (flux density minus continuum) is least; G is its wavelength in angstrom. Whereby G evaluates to 6382.87 angstrom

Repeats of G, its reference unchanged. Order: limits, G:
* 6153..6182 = 6169.01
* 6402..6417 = 6412.33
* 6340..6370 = 6359.39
